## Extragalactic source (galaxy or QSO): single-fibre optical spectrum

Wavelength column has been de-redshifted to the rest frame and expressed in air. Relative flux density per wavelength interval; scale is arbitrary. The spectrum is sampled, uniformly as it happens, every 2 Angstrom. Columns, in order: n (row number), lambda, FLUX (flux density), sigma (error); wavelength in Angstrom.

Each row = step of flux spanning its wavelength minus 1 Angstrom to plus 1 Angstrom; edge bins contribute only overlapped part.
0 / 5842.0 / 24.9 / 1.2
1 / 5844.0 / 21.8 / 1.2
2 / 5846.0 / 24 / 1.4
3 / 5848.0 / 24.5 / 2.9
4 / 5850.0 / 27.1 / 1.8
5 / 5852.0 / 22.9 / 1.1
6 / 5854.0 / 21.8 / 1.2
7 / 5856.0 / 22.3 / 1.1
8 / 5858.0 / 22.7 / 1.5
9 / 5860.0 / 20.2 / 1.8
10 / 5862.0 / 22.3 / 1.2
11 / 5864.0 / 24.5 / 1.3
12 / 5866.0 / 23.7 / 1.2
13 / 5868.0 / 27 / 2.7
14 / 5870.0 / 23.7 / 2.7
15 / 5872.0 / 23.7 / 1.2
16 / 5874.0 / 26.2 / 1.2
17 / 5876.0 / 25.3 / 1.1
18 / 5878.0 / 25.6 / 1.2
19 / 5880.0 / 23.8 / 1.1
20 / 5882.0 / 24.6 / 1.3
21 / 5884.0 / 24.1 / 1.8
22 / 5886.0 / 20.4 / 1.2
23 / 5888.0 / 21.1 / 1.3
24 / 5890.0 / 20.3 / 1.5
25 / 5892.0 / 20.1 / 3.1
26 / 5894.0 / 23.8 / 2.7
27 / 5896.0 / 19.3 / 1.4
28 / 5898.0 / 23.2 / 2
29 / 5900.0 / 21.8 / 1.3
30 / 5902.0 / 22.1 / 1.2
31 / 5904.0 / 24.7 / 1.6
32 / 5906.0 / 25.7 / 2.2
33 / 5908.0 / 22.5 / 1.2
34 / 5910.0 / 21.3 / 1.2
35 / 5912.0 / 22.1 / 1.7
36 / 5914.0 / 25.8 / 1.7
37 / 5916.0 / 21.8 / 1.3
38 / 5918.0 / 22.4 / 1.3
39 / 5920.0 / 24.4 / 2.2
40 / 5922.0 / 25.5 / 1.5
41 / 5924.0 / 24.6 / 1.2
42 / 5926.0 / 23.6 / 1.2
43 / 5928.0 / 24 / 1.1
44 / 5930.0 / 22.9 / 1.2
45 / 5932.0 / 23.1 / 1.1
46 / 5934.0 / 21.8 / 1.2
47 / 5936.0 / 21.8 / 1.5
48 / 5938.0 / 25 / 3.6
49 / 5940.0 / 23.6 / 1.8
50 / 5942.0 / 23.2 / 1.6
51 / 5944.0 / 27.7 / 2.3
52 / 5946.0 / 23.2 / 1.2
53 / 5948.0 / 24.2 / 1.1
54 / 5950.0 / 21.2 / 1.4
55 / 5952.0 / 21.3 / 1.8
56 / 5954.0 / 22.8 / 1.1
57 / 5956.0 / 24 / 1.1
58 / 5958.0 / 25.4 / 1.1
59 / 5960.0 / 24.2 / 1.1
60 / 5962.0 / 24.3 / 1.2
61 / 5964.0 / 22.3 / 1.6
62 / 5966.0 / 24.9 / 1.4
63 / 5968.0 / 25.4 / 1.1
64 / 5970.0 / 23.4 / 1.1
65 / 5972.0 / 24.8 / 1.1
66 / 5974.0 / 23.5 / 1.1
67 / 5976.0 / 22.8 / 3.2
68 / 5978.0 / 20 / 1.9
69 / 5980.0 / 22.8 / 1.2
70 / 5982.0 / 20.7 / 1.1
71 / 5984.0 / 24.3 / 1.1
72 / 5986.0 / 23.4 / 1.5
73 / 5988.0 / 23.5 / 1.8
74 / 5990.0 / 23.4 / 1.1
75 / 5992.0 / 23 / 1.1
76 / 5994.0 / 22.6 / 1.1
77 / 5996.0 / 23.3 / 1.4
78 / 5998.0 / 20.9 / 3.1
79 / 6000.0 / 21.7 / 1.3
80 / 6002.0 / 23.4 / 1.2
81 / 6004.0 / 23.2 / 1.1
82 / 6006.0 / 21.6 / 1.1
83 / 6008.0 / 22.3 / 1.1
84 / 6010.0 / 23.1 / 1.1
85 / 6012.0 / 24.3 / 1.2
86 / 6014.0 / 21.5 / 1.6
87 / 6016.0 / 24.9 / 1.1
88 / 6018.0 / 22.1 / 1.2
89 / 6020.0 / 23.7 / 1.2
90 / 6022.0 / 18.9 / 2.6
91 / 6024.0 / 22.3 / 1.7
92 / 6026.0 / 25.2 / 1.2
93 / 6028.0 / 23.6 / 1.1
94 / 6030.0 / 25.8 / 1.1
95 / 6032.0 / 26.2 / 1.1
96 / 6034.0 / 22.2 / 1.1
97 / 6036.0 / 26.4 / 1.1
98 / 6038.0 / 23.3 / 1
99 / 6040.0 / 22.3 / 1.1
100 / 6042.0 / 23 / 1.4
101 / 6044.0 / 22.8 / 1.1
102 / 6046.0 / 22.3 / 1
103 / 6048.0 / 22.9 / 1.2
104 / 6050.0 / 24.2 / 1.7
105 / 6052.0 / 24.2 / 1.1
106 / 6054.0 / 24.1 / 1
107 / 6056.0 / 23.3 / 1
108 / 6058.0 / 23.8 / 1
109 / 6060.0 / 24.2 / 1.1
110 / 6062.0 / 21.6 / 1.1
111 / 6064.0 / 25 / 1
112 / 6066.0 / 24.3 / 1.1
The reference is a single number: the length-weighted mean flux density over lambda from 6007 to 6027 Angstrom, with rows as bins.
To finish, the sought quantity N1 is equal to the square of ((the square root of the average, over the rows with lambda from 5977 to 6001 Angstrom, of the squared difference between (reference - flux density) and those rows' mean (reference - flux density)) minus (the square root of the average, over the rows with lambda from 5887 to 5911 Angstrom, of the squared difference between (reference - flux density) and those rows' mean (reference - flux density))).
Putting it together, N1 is 0.3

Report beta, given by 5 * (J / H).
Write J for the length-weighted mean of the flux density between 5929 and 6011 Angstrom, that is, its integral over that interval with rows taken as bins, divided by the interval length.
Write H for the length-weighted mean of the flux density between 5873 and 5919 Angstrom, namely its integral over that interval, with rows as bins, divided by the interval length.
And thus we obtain 5.05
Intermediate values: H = 22.96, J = 23.2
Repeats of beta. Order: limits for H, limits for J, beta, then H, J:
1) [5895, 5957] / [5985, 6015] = 4.89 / 23.25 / 22.7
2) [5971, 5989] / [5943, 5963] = 5.21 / 22.87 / 23.8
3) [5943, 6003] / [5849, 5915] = 4.98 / 23.28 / 23.2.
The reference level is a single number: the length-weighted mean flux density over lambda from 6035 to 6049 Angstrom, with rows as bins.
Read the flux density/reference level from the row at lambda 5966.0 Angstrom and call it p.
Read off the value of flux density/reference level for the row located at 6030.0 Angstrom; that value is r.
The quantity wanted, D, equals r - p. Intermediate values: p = 1.07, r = 1.11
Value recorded 0.04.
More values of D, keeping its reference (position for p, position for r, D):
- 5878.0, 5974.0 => -0.09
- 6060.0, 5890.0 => -0.17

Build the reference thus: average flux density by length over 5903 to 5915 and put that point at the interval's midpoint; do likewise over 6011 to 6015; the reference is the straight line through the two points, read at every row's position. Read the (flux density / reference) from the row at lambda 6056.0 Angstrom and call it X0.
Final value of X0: 1.03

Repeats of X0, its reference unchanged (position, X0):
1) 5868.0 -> 1.13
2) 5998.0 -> 0.91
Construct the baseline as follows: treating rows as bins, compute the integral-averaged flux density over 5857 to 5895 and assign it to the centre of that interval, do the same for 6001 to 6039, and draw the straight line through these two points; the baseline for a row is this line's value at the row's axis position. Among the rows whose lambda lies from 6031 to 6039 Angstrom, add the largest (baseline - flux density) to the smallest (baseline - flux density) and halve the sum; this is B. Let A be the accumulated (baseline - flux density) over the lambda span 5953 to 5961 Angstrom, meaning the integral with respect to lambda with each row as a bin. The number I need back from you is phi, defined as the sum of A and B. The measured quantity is -7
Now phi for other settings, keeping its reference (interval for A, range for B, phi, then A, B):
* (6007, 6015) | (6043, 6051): 5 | 5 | 0.1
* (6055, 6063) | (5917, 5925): 1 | 1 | -0.6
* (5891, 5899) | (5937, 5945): 12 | 14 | -2.1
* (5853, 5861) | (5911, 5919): 12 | 13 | -0.5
